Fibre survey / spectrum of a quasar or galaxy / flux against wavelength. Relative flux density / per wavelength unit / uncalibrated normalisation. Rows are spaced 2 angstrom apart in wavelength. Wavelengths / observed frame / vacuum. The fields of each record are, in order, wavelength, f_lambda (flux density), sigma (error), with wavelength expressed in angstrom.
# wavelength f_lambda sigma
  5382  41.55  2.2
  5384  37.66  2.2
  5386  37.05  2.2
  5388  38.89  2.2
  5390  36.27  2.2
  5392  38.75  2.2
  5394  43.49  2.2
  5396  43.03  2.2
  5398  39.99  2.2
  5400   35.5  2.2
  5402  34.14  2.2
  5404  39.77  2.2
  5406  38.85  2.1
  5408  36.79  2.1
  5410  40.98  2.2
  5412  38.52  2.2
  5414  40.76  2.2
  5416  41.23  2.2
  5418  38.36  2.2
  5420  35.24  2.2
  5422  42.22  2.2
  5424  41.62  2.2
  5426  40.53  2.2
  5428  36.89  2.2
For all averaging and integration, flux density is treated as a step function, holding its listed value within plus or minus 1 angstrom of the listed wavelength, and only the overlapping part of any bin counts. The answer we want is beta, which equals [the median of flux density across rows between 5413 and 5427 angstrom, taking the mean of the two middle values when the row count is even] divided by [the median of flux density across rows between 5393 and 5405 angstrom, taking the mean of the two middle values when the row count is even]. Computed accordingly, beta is 1.02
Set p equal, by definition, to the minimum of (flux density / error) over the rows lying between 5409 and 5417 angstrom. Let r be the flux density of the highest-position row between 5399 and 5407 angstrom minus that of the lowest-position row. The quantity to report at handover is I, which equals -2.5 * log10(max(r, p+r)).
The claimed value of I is -3.30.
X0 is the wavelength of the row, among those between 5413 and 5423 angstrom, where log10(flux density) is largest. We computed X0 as 5422 angstrom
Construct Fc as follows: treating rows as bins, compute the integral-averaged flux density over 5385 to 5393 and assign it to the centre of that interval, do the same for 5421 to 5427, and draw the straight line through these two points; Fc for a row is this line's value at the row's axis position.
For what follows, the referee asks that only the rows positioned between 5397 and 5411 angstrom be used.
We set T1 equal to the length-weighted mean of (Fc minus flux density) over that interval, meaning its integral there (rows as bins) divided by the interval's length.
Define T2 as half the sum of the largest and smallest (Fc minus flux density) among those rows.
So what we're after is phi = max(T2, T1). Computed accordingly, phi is 1.8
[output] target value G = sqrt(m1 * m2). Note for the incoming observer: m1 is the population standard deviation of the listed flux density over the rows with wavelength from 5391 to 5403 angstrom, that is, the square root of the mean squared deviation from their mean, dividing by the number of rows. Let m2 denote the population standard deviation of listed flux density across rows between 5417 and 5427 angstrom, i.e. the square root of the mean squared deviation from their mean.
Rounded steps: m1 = 3.5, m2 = 2.5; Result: 3.0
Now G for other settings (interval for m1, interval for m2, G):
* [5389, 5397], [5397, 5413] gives 2.6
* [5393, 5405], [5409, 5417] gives 1.9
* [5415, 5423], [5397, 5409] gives 2.4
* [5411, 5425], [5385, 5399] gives 2.4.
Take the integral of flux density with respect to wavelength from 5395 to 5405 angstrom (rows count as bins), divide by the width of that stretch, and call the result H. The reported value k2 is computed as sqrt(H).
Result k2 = 6.204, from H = 38.5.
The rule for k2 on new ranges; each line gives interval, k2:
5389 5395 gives 6.285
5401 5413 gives 6.179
